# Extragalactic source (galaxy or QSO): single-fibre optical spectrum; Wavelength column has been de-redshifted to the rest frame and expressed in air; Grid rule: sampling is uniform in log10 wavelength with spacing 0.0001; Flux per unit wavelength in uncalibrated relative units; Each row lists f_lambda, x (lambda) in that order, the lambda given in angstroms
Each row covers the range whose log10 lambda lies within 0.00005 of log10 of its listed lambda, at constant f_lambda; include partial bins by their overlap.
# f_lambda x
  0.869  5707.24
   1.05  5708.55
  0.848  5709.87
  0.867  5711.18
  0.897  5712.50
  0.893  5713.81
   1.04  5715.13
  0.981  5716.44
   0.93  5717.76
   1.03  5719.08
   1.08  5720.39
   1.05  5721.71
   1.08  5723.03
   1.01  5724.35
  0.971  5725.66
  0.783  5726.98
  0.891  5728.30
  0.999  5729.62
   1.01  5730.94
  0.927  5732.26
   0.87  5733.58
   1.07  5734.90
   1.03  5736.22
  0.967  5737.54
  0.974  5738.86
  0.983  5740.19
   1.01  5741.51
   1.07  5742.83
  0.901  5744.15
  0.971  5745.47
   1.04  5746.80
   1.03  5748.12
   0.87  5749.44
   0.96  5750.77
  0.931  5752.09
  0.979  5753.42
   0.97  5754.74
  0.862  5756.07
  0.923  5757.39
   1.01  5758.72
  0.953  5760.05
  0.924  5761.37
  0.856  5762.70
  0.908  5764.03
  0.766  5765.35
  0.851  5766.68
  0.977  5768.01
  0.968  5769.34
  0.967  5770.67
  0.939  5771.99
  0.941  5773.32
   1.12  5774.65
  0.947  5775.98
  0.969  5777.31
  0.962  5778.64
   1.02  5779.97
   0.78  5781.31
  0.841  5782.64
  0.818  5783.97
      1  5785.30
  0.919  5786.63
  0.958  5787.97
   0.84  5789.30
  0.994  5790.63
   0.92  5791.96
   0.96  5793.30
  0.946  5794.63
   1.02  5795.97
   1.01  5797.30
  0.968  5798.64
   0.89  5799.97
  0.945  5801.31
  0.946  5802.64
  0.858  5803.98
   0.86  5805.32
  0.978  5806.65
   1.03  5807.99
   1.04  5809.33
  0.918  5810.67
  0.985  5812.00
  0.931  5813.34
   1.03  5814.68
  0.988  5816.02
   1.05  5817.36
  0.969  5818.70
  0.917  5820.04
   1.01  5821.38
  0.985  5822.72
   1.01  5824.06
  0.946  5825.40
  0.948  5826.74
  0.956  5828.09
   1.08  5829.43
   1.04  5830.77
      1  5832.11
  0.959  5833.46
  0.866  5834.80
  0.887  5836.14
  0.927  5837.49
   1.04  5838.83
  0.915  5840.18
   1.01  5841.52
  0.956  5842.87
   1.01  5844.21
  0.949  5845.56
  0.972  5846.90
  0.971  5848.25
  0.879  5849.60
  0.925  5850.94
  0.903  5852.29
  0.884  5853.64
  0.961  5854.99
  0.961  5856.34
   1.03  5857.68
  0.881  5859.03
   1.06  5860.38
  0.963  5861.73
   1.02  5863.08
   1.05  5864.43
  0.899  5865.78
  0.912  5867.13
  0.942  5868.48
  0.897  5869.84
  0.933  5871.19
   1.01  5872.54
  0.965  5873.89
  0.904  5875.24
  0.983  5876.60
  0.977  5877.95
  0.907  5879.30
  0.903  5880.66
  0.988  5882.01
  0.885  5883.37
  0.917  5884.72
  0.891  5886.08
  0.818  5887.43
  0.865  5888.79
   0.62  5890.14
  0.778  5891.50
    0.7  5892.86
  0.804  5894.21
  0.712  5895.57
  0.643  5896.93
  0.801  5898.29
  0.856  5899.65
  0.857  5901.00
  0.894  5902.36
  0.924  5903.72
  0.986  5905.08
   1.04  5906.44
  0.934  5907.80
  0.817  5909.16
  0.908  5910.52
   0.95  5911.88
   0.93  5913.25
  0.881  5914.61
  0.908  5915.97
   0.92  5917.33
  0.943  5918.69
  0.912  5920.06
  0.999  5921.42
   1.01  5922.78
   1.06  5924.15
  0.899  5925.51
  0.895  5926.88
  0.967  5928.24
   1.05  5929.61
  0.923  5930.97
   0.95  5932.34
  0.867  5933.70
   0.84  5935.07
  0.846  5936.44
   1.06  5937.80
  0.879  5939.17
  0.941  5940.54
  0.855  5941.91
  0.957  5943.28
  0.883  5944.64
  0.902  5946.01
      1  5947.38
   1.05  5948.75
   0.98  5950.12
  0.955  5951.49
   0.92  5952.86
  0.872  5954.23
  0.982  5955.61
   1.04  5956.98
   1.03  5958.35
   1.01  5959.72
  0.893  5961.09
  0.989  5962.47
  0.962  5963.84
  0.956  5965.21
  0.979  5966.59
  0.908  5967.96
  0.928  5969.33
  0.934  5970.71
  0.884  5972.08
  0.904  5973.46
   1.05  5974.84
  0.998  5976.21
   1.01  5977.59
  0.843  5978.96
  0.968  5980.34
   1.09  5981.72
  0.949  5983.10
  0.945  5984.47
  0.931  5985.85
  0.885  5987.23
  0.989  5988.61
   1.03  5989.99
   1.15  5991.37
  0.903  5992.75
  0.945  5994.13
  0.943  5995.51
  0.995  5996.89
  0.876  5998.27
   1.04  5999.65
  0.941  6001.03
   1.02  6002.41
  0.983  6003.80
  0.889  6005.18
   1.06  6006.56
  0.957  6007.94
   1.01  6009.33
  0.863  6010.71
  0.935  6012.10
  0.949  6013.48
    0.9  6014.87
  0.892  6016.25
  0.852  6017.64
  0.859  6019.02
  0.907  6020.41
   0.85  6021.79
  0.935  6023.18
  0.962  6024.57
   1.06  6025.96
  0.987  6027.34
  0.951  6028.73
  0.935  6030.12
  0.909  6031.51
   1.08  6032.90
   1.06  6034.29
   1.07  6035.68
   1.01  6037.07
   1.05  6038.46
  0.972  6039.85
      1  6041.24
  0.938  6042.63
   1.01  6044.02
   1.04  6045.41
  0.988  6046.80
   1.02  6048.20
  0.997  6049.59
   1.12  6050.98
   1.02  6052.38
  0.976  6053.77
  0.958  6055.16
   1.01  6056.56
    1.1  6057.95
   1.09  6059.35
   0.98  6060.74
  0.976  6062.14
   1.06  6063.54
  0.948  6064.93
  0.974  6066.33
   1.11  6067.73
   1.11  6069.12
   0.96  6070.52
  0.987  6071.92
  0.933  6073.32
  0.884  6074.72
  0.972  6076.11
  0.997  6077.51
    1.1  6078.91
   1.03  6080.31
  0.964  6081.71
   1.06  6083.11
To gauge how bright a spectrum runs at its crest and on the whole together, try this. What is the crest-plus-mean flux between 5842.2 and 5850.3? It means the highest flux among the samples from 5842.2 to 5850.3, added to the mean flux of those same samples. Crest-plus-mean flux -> 1.97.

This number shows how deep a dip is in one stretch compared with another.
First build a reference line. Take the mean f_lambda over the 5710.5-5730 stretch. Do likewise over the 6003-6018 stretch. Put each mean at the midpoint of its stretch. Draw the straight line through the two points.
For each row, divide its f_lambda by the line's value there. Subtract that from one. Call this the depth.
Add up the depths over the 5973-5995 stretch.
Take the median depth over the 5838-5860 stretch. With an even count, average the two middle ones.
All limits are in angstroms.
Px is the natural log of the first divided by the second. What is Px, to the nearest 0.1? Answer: 4.7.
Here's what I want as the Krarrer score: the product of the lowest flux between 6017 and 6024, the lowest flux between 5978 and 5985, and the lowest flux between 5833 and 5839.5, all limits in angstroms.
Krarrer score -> 0.62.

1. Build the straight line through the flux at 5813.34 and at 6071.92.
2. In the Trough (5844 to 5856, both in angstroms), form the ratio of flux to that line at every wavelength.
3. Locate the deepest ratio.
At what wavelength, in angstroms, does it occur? 5849.60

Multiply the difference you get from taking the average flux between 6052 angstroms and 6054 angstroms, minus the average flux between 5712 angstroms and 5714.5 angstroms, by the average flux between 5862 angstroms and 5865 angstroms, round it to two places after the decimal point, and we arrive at 0.11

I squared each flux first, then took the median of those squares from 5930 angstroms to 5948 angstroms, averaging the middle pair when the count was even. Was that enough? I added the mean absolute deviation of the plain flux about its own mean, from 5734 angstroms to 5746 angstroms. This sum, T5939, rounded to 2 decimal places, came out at 0.86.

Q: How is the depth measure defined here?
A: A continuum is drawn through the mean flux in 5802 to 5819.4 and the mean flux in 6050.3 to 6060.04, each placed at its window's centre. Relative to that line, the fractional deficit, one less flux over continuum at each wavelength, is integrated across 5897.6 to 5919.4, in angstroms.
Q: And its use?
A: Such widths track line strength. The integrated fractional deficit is 1.9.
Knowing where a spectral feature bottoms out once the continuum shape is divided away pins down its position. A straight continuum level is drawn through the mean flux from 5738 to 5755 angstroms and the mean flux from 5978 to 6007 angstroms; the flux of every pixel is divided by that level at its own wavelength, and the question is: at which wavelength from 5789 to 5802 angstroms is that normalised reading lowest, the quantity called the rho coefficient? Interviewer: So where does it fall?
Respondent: 5789.30 angstroms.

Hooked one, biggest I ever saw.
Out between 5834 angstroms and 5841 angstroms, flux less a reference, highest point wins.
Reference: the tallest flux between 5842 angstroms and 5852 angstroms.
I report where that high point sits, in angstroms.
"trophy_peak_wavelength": 5838.83 angstroms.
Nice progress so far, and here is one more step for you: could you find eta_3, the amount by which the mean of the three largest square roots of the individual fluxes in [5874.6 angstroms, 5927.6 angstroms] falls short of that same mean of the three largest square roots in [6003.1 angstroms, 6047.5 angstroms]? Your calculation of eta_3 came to 0.016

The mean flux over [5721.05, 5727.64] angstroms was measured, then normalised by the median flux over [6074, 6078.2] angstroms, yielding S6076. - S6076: 1.01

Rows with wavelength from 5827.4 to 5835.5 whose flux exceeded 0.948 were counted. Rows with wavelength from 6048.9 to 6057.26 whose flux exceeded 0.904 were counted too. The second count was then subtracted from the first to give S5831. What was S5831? -1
